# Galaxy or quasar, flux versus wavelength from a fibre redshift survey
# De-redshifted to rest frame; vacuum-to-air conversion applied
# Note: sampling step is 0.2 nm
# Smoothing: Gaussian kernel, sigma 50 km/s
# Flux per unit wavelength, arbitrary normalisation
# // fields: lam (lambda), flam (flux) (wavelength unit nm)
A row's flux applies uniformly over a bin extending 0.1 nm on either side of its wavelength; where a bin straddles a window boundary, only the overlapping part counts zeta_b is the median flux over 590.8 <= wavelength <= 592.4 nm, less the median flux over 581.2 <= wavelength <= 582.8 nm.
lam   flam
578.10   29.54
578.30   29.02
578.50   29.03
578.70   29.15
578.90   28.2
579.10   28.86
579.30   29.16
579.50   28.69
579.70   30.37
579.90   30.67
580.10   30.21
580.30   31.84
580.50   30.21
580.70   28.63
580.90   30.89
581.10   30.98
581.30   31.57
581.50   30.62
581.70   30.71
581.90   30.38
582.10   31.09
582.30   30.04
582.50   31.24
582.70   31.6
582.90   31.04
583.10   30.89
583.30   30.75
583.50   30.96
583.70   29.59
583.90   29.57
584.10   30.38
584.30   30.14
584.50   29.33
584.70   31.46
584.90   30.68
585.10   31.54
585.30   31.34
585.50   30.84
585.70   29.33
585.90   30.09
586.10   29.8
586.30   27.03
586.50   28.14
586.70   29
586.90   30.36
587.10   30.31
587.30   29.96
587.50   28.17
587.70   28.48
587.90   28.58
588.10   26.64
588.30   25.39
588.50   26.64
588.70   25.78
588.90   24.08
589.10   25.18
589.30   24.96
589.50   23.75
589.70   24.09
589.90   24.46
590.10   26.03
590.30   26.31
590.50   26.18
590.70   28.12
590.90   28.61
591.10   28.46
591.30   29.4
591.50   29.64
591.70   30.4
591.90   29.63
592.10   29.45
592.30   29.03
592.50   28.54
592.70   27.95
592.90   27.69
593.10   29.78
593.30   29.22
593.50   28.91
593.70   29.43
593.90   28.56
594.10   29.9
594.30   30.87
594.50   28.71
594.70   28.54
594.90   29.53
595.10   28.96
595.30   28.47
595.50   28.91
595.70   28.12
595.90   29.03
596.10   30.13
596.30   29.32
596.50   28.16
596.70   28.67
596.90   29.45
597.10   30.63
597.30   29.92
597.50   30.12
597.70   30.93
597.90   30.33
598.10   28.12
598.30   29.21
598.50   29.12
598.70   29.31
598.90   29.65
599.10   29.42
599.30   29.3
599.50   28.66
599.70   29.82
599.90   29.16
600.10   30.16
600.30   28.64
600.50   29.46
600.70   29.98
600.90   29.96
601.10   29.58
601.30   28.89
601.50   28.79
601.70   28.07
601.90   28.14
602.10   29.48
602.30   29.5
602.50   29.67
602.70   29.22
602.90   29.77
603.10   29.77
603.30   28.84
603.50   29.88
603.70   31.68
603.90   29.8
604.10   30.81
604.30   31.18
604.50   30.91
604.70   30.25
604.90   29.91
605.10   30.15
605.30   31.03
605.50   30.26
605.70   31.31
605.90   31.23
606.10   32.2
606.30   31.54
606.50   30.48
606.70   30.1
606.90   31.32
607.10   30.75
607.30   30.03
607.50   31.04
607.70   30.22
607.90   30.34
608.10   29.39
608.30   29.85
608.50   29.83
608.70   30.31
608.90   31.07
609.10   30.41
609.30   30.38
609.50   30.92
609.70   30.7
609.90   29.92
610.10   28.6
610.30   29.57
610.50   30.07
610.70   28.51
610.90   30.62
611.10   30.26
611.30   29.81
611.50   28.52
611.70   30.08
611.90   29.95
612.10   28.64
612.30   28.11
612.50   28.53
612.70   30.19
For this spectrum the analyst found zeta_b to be -1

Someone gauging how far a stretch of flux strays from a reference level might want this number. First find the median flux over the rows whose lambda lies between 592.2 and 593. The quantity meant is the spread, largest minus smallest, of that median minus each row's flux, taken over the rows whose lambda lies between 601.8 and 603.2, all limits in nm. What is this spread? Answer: 1.6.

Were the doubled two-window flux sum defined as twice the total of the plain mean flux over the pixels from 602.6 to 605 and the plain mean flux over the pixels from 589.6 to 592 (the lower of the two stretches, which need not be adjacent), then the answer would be 116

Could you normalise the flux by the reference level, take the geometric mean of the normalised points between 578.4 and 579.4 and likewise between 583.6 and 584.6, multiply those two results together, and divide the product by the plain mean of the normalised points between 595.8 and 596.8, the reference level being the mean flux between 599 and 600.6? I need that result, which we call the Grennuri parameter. 1.01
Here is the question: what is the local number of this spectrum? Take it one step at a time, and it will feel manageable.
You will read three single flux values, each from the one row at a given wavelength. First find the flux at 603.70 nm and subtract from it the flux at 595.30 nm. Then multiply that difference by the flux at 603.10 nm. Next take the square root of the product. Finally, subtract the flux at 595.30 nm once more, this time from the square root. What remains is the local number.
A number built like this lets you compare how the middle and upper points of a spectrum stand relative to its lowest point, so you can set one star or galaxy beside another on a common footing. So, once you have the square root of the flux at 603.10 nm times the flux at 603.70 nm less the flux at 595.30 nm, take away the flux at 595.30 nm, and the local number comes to -19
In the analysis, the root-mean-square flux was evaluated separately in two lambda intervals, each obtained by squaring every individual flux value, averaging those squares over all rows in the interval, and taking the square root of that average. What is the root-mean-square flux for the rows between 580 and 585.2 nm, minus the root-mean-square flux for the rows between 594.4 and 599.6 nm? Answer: 1.4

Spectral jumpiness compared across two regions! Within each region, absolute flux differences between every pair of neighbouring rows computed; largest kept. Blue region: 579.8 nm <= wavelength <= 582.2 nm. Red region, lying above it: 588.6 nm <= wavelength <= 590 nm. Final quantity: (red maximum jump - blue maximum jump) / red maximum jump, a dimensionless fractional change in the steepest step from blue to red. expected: -0.33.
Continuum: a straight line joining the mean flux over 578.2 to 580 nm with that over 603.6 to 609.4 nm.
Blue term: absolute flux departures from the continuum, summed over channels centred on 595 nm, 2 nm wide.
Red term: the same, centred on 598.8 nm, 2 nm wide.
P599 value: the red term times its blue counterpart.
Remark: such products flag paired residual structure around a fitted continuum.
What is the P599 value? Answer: 106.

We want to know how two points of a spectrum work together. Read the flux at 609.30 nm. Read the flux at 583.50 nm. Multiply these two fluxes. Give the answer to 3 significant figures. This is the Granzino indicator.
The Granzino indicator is 941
